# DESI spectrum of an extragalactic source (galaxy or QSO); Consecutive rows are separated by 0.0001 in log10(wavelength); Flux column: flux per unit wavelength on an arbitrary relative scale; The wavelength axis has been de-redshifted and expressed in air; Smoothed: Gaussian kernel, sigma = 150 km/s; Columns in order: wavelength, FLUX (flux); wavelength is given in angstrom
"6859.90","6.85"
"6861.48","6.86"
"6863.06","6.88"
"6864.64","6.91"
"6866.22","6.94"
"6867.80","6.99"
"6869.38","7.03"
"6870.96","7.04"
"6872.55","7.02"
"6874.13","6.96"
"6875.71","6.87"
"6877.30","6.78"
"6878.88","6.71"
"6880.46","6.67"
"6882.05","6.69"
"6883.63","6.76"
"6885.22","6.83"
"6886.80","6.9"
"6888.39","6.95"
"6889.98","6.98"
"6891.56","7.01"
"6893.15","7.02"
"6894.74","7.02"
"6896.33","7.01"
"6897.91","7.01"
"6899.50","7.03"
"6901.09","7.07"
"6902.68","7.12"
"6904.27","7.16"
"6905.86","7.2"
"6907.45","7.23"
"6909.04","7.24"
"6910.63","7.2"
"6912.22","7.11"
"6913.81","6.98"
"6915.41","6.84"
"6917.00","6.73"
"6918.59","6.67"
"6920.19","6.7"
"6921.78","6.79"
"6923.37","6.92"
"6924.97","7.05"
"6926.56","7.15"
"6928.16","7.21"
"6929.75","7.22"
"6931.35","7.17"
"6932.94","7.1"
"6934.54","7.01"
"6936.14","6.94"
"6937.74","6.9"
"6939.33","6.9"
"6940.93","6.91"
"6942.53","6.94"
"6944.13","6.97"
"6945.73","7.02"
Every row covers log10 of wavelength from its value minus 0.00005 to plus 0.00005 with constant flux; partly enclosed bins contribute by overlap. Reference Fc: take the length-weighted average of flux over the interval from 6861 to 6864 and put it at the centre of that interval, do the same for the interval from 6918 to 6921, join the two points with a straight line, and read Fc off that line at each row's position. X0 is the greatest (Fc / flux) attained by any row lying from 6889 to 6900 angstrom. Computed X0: 0.97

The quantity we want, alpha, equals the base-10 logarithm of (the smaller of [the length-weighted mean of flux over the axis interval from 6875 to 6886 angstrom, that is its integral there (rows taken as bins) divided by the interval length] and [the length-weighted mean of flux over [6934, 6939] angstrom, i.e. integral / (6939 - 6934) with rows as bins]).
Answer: 0.830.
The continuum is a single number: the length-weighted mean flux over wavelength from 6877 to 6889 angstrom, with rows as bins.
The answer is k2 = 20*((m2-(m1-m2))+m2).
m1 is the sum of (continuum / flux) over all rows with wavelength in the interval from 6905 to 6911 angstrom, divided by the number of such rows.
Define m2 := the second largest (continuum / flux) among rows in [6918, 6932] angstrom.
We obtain 42.0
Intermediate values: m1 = 0.94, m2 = 1.01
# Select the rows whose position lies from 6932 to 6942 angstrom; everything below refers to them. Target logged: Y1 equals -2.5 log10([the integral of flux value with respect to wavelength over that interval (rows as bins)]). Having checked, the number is -4.61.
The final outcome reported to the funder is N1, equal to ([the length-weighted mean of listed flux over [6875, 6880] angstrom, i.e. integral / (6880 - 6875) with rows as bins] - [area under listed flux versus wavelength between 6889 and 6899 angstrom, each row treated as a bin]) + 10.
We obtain -53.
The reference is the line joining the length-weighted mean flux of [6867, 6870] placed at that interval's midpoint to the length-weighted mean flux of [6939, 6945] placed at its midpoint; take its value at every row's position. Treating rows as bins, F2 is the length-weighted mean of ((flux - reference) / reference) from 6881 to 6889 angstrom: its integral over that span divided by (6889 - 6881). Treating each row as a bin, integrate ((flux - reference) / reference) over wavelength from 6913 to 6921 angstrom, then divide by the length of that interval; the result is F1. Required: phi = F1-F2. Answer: 0.00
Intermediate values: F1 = -0.025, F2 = -0.025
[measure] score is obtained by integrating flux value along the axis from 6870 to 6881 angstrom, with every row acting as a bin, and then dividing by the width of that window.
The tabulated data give 6.87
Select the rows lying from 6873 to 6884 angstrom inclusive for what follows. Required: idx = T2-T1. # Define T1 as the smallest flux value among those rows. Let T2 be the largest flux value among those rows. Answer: 0.29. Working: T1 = 6.67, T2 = 6.96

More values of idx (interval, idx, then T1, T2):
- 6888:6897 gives 0.07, 6.95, 7.02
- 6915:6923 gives 0.17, 6.67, 6.84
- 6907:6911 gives 0.04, 7.2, 7.24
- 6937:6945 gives 0.07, 6.9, 6.97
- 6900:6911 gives 0.17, 7.07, 7.24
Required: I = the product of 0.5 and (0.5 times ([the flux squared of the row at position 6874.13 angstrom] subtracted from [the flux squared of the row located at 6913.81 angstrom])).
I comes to 0.1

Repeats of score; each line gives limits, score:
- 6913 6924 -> 6.80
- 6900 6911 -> 7.17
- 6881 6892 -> 6.86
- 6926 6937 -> 7.11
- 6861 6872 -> 6.95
